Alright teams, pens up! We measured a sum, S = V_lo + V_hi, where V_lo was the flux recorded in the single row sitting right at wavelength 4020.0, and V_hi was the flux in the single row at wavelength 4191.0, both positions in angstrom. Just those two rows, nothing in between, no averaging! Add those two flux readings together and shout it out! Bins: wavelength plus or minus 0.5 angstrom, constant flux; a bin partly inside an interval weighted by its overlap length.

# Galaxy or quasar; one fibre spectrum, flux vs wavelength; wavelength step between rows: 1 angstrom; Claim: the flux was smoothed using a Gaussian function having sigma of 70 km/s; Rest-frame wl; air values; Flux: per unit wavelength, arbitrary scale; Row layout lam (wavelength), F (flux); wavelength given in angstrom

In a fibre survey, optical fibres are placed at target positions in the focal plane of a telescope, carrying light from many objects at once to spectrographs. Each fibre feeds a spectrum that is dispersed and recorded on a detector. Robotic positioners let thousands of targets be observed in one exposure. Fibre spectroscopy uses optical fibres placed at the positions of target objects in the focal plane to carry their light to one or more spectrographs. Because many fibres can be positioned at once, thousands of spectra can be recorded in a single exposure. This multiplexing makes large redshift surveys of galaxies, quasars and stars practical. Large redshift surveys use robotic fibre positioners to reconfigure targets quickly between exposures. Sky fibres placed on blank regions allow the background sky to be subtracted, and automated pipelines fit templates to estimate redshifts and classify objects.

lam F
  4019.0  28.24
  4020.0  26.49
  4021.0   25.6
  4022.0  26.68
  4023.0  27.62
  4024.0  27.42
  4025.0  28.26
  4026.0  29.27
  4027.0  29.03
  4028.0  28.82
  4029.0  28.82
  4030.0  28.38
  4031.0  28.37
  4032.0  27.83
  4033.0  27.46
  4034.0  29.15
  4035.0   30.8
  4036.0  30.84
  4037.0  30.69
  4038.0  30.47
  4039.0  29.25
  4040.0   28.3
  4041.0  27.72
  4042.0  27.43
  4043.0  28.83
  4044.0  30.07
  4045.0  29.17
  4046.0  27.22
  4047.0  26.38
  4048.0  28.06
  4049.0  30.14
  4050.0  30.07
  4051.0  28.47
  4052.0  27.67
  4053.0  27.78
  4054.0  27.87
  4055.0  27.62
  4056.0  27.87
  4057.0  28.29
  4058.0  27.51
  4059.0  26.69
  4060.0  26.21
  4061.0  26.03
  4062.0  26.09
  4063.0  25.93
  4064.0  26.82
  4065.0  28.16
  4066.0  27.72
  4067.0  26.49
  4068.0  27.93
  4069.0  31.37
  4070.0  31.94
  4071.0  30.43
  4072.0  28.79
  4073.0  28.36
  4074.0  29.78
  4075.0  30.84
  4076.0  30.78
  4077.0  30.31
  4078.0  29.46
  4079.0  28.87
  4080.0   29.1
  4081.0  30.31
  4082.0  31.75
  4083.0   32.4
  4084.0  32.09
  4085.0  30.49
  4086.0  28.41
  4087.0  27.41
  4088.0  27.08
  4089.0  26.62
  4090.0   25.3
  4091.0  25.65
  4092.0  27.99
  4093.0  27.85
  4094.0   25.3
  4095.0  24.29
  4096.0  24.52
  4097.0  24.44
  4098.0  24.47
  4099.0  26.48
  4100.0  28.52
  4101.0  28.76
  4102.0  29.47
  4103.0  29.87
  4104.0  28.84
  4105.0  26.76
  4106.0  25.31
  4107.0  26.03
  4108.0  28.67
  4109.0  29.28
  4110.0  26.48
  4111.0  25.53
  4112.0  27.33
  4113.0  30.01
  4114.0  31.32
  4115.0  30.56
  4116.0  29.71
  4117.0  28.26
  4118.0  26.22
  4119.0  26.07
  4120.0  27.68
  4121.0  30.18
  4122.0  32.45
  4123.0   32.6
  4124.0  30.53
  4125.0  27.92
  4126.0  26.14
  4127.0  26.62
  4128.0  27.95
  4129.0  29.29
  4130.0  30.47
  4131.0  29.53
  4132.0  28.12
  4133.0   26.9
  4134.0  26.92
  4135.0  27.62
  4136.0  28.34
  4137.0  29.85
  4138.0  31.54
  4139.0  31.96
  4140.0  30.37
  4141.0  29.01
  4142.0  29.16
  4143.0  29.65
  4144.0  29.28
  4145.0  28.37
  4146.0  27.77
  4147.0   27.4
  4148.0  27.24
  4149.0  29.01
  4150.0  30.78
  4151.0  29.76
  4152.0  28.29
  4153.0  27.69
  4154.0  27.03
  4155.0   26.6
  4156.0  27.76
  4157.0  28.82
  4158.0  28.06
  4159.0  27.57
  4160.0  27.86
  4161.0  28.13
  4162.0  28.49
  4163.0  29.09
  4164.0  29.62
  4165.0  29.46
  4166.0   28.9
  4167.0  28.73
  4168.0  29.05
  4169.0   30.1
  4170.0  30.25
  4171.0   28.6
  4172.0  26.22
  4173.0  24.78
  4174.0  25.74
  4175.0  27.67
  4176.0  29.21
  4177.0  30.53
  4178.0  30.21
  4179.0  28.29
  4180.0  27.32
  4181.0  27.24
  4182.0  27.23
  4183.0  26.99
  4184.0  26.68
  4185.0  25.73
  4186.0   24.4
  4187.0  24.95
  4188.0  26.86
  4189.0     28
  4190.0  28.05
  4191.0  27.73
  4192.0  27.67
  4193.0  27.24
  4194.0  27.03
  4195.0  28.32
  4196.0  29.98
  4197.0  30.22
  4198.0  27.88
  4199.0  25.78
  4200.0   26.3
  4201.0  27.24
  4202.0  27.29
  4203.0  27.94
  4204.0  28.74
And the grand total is 54.2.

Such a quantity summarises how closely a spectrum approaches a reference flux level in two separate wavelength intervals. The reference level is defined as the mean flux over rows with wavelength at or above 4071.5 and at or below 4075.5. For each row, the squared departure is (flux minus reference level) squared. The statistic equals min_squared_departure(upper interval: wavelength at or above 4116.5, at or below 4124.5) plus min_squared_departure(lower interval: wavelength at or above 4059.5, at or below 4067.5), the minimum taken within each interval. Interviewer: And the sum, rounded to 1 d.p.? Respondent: 2.2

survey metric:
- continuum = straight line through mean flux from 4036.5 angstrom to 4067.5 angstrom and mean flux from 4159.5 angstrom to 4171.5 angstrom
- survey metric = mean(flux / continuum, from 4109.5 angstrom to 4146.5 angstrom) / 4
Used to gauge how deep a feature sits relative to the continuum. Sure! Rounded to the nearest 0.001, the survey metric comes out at 0.252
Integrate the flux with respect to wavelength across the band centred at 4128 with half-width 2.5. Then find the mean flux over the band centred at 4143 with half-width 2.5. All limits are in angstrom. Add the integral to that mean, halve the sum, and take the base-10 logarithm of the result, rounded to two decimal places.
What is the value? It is 1.93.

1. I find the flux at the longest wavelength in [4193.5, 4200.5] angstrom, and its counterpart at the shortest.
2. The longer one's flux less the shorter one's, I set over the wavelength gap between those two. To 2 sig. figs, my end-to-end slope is -0.12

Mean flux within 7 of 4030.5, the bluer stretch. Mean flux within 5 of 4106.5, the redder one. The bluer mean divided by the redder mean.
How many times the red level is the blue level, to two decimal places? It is 1.05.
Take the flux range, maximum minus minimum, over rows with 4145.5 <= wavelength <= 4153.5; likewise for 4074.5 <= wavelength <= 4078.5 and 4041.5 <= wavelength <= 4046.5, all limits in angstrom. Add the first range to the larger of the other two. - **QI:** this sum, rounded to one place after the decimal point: 6.4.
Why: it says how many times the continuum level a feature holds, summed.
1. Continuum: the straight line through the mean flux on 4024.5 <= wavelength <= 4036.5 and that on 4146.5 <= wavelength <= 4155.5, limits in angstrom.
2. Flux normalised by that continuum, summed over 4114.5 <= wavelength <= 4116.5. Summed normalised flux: 2.12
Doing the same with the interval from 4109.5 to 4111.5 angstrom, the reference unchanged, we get 1.83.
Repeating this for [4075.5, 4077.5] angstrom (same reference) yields 2.13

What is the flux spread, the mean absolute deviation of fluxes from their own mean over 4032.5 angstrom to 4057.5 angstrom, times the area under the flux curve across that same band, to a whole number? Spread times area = 788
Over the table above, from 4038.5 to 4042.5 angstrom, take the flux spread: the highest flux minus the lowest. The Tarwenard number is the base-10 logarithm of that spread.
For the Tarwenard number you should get 0.3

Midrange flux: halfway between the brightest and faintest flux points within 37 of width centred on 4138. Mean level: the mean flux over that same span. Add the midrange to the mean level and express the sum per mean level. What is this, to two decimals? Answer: 2.02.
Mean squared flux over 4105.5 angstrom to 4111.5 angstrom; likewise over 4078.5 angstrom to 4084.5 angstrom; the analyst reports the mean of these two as 836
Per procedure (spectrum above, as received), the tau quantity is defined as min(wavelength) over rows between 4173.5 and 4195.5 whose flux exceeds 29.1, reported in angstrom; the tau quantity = 4176.0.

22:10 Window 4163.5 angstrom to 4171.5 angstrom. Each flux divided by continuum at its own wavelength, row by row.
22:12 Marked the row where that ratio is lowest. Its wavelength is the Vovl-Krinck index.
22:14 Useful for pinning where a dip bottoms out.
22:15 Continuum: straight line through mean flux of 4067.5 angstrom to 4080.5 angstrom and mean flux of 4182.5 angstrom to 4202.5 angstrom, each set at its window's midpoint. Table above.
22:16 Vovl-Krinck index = 4171.0 angstrom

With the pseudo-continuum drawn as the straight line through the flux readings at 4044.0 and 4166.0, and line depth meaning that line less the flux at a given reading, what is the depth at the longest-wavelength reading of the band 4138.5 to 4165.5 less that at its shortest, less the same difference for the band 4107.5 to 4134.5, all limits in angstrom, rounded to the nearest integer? 1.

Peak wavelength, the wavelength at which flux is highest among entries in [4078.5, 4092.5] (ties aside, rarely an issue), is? 4083.0 angstrom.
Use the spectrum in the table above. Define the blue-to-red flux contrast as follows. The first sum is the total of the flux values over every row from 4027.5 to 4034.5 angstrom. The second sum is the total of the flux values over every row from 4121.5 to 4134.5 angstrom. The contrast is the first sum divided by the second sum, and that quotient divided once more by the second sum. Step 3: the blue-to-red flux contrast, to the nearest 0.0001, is 0.0014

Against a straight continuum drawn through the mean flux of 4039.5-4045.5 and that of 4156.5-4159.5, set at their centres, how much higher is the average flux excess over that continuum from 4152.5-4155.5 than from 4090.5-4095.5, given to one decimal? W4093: 1.1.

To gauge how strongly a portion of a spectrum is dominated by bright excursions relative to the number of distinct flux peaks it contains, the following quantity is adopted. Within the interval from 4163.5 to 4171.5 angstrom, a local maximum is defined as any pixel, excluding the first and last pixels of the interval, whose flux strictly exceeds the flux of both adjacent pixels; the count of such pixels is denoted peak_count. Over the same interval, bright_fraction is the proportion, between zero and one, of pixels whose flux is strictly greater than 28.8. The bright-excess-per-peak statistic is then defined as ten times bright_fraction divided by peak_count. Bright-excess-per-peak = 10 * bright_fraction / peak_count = 7.5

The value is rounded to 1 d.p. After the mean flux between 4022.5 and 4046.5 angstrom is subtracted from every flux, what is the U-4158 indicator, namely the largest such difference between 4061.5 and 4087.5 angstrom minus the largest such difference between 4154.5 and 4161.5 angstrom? 3.6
